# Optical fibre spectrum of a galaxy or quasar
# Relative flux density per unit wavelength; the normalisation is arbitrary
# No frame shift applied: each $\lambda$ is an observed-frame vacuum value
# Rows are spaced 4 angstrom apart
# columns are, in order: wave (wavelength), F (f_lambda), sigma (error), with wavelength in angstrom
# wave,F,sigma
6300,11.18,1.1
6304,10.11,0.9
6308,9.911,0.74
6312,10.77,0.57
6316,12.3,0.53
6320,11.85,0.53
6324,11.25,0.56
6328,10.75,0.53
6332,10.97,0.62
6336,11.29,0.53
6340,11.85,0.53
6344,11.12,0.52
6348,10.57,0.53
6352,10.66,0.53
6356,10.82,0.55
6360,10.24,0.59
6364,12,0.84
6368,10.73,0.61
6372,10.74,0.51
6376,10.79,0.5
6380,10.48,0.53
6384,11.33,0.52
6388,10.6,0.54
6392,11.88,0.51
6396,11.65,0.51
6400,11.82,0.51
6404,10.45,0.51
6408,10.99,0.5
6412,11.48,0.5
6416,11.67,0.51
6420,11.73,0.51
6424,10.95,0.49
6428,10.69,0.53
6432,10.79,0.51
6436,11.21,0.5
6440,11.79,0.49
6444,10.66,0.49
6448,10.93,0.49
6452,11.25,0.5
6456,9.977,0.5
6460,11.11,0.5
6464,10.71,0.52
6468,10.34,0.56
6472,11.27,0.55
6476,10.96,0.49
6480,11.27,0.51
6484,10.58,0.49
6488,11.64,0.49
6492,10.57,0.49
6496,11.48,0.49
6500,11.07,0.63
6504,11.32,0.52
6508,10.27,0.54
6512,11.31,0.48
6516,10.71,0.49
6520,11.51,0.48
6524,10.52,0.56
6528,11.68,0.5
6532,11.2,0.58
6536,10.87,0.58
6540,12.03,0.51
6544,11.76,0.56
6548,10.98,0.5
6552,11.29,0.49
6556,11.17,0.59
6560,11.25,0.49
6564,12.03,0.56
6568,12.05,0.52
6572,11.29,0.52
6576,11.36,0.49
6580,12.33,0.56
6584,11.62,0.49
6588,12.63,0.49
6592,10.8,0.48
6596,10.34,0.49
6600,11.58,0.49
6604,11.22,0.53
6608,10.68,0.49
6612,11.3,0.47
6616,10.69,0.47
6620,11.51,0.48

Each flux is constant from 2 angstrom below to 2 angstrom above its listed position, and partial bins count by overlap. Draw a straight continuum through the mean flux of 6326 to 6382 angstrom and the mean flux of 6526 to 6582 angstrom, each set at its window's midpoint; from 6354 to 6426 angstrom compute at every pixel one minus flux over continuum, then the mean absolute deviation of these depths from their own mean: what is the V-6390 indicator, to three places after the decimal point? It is 0.044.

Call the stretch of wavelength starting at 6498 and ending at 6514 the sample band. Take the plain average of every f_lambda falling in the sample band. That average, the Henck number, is 11.0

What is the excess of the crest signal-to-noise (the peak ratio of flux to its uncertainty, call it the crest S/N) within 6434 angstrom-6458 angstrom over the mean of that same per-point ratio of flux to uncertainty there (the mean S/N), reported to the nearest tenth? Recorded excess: 1.9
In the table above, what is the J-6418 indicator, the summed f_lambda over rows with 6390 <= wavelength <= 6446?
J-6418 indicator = 158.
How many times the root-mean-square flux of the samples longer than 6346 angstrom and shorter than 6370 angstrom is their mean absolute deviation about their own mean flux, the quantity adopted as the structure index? 0.0357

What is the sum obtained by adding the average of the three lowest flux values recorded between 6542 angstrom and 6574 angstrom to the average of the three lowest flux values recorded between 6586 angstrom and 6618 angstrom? 21.7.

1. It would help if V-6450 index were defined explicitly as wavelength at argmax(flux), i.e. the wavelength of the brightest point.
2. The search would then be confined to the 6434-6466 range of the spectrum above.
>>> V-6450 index 6440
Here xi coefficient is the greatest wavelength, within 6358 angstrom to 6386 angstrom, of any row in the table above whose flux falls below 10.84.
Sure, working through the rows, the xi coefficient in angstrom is 6380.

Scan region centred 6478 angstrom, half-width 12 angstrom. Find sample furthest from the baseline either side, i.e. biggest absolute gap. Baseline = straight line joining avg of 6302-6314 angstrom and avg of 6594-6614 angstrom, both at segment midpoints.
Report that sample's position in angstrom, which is 6488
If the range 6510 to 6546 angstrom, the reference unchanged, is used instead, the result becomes 6540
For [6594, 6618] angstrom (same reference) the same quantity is 6596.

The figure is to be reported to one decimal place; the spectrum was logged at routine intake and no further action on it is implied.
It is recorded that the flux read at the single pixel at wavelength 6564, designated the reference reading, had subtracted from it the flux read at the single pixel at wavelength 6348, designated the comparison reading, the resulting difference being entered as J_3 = 1.5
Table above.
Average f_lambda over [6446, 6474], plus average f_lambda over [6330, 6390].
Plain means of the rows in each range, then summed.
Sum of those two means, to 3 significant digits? 21.7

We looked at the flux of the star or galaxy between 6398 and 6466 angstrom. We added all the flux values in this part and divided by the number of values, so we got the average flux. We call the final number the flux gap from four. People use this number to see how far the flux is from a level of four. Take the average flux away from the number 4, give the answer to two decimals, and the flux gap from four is -7.07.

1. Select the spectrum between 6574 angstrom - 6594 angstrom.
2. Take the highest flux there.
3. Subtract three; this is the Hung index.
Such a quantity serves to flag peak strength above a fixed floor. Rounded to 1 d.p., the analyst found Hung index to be 9.6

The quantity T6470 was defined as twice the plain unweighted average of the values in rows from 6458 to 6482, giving 21.9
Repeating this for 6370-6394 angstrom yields 21.9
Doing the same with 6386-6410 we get 22.5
